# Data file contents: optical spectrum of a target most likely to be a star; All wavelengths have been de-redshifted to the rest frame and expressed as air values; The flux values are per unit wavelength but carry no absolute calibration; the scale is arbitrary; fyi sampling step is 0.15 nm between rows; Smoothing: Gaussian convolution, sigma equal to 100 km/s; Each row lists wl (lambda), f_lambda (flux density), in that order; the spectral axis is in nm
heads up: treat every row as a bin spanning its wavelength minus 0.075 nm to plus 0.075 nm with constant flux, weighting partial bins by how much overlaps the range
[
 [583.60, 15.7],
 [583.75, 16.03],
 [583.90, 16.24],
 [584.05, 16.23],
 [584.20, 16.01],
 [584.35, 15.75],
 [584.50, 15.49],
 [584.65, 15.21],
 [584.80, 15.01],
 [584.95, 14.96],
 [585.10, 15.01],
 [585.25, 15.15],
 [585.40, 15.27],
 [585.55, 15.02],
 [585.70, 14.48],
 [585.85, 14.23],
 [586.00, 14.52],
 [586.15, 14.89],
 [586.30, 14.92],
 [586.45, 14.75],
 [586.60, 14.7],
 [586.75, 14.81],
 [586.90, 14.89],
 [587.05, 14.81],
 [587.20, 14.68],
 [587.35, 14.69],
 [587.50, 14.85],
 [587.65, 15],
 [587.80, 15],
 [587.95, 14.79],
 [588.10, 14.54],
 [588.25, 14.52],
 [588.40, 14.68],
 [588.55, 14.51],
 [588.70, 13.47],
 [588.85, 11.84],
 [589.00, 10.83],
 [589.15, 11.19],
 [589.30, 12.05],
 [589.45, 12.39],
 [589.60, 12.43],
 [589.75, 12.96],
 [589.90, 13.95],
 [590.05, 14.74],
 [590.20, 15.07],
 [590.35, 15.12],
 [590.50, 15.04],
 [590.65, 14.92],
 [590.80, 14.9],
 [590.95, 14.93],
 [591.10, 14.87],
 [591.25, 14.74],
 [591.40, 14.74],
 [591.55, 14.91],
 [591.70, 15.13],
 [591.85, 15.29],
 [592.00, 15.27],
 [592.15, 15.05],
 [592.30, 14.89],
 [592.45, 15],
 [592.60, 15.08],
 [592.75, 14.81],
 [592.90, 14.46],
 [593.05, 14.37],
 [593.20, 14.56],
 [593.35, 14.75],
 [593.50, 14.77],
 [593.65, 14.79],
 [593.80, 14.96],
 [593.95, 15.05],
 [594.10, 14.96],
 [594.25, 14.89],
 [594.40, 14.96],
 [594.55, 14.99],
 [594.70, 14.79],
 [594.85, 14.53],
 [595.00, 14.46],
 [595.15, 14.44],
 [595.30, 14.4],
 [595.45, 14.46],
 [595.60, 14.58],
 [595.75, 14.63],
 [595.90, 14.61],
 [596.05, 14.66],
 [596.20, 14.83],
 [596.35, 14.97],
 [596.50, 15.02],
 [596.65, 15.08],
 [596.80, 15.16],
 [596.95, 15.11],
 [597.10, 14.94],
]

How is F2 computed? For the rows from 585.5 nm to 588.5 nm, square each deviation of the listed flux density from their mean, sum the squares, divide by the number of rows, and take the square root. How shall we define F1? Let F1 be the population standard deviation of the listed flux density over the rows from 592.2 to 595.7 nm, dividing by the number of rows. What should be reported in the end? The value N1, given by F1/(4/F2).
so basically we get 0.01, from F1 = 0.23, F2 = 0.20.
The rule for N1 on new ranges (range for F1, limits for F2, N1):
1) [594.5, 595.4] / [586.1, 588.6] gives 0.01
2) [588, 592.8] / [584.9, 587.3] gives 0.08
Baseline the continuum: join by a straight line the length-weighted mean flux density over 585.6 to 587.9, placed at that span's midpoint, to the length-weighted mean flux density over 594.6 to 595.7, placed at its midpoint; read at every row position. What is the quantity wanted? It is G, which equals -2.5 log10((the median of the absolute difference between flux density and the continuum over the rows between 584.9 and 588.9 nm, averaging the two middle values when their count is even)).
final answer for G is 1.9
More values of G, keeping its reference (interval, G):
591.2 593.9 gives 1.5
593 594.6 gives 1.2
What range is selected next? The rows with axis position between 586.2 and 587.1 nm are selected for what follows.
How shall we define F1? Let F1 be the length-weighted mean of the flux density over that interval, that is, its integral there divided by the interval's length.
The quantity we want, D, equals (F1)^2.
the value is 220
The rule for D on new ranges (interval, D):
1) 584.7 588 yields 220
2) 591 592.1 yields 225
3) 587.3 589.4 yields 187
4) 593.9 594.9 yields 222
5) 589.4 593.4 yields 214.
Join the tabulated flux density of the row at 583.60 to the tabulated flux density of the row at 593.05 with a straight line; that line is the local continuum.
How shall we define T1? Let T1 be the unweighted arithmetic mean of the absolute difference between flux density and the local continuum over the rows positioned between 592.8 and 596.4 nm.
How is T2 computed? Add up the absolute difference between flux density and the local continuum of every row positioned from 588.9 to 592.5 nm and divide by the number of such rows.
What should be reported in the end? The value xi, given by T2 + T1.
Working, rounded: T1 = 0.55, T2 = 1.02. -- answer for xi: 1.57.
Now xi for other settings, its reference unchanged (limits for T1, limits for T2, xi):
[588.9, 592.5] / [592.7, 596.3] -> 1.55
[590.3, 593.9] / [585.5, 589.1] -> 1.17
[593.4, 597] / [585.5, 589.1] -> 1.52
